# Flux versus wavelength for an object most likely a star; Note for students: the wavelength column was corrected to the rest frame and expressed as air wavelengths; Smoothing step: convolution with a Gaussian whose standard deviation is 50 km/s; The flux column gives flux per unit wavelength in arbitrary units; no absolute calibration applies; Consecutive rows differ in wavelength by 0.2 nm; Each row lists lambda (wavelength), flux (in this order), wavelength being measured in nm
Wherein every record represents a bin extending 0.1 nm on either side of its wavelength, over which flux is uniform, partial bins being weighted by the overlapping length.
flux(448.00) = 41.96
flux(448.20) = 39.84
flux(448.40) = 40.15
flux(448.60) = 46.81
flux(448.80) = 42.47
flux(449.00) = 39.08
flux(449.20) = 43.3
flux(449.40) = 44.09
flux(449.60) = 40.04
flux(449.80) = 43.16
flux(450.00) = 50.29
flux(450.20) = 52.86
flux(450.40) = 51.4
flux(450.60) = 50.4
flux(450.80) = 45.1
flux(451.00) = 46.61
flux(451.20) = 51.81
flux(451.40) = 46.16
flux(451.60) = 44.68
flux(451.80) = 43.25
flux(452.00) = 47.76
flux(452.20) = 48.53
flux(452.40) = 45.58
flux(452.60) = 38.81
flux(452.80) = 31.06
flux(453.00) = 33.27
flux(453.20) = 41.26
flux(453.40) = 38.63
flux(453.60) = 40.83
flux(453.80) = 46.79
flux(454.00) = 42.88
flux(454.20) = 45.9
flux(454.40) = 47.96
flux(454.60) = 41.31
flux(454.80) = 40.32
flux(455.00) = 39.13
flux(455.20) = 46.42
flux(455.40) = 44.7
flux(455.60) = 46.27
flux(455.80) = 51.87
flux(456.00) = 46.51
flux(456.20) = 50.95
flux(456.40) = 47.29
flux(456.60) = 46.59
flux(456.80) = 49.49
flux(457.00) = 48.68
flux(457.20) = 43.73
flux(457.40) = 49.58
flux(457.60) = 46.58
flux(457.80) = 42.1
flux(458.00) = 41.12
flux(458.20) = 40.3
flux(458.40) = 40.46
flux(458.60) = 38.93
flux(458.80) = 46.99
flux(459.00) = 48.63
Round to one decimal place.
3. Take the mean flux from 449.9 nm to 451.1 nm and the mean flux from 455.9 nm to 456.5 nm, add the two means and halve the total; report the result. 48.8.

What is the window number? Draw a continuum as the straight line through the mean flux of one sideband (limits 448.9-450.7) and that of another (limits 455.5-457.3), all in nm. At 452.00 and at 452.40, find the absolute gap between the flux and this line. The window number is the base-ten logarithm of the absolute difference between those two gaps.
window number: -0.8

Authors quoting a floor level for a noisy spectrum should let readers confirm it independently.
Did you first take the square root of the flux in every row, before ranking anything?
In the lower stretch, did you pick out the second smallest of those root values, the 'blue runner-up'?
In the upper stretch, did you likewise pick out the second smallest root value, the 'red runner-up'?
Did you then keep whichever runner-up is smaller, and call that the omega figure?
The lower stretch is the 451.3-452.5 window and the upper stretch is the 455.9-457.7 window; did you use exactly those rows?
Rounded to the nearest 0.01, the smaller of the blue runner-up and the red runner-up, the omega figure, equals 6.68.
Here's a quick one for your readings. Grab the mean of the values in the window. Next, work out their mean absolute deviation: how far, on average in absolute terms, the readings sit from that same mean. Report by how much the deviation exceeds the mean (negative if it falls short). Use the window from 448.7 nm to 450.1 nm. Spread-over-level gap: -40.9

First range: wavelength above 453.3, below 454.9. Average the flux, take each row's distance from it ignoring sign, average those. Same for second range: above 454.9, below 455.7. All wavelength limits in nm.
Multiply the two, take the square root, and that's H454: 2.7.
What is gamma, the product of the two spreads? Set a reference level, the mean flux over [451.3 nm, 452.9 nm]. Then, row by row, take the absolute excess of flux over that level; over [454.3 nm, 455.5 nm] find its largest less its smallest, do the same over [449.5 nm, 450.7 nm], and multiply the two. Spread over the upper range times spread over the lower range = 31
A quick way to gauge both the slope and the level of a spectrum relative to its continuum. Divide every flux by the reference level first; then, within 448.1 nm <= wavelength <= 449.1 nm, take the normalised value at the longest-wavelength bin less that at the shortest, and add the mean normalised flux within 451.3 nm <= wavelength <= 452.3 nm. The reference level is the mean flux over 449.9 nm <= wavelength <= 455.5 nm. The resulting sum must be 1.02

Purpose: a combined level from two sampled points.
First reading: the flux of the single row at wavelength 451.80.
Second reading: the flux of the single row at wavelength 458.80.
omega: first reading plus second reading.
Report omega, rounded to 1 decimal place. 90.2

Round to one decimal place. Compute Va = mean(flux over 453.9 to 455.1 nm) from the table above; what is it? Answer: 42.9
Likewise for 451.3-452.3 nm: 46.1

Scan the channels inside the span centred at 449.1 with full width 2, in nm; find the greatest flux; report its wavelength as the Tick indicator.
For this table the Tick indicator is 450.00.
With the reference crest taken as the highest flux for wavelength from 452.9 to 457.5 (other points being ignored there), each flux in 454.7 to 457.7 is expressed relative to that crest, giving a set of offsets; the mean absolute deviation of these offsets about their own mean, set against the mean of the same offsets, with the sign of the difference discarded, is 7.8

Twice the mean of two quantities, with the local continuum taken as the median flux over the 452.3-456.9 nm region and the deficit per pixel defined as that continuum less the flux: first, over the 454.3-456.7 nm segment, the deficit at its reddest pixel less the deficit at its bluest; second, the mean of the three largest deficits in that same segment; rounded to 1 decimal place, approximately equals 6.7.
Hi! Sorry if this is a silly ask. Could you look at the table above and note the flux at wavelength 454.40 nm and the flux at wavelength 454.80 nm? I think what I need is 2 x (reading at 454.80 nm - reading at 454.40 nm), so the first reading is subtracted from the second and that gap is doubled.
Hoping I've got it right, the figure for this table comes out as -15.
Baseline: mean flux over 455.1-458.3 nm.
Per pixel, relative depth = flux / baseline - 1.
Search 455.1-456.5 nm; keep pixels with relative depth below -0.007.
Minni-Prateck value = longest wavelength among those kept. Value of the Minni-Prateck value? 455.40 nm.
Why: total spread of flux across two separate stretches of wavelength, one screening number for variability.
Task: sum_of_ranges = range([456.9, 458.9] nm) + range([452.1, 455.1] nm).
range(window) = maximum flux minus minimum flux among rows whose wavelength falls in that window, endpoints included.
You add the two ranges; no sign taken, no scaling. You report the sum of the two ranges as 28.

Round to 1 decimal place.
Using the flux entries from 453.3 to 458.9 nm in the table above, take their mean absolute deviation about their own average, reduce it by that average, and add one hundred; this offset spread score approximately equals 58.6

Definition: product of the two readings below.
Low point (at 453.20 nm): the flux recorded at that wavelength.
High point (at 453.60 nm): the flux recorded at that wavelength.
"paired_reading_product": 1685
